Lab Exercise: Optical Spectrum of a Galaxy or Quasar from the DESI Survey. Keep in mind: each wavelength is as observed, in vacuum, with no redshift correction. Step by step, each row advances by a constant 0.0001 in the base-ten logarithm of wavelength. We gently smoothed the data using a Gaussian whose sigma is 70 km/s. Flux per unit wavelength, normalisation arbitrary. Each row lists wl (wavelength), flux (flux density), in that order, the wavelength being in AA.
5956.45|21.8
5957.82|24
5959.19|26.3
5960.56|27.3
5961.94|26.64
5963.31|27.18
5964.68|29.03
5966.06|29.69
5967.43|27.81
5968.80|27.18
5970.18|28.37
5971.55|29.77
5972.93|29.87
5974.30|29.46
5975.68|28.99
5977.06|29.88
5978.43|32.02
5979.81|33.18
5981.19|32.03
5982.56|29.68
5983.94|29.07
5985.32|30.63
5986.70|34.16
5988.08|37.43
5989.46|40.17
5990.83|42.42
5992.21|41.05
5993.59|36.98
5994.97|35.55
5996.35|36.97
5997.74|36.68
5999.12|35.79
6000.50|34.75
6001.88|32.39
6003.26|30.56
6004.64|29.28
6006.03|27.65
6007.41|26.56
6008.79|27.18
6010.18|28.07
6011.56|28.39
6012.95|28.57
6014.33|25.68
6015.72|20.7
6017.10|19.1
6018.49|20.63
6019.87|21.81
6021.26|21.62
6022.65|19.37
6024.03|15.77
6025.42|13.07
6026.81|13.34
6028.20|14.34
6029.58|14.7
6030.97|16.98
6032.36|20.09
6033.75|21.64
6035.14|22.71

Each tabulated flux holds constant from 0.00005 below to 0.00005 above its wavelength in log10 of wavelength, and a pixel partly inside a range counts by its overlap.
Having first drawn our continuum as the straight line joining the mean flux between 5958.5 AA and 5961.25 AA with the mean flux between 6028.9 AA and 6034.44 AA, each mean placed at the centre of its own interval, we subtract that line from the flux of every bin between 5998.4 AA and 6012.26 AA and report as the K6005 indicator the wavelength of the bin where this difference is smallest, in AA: 6007.41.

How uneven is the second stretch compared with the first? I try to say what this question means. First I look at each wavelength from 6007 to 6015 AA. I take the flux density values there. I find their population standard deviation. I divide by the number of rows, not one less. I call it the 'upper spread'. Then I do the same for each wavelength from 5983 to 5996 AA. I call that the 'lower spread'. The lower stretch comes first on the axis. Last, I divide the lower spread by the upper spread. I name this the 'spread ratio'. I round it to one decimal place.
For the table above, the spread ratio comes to 4.1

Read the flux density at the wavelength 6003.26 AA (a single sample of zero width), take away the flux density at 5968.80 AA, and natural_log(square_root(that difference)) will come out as 0.6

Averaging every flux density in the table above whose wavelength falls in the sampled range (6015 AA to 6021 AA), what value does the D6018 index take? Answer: 20.6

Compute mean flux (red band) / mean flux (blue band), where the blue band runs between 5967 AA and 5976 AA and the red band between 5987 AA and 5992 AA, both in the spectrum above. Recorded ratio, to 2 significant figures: 1.4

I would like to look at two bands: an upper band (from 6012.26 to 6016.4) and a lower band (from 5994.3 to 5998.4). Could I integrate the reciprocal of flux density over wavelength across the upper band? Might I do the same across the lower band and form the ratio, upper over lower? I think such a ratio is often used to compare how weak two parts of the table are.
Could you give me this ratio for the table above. 1.5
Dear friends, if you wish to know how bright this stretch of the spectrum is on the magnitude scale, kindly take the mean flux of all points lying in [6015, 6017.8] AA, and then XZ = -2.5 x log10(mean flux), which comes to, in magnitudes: -3.25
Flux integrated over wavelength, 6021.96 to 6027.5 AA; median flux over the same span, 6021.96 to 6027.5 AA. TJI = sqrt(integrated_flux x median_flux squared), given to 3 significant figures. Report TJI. 134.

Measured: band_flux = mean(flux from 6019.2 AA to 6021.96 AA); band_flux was 21.7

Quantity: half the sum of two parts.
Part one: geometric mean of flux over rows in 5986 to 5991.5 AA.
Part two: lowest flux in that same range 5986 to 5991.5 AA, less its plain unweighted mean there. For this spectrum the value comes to 17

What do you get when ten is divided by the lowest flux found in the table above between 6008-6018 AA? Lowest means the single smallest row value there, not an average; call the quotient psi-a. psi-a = 0.52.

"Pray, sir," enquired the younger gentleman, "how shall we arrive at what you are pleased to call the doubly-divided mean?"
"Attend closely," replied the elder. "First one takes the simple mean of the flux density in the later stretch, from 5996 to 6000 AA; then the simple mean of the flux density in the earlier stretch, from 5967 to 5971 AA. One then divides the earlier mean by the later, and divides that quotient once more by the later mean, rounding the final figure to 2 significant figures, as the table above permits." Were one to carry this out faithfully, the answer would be 0.021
